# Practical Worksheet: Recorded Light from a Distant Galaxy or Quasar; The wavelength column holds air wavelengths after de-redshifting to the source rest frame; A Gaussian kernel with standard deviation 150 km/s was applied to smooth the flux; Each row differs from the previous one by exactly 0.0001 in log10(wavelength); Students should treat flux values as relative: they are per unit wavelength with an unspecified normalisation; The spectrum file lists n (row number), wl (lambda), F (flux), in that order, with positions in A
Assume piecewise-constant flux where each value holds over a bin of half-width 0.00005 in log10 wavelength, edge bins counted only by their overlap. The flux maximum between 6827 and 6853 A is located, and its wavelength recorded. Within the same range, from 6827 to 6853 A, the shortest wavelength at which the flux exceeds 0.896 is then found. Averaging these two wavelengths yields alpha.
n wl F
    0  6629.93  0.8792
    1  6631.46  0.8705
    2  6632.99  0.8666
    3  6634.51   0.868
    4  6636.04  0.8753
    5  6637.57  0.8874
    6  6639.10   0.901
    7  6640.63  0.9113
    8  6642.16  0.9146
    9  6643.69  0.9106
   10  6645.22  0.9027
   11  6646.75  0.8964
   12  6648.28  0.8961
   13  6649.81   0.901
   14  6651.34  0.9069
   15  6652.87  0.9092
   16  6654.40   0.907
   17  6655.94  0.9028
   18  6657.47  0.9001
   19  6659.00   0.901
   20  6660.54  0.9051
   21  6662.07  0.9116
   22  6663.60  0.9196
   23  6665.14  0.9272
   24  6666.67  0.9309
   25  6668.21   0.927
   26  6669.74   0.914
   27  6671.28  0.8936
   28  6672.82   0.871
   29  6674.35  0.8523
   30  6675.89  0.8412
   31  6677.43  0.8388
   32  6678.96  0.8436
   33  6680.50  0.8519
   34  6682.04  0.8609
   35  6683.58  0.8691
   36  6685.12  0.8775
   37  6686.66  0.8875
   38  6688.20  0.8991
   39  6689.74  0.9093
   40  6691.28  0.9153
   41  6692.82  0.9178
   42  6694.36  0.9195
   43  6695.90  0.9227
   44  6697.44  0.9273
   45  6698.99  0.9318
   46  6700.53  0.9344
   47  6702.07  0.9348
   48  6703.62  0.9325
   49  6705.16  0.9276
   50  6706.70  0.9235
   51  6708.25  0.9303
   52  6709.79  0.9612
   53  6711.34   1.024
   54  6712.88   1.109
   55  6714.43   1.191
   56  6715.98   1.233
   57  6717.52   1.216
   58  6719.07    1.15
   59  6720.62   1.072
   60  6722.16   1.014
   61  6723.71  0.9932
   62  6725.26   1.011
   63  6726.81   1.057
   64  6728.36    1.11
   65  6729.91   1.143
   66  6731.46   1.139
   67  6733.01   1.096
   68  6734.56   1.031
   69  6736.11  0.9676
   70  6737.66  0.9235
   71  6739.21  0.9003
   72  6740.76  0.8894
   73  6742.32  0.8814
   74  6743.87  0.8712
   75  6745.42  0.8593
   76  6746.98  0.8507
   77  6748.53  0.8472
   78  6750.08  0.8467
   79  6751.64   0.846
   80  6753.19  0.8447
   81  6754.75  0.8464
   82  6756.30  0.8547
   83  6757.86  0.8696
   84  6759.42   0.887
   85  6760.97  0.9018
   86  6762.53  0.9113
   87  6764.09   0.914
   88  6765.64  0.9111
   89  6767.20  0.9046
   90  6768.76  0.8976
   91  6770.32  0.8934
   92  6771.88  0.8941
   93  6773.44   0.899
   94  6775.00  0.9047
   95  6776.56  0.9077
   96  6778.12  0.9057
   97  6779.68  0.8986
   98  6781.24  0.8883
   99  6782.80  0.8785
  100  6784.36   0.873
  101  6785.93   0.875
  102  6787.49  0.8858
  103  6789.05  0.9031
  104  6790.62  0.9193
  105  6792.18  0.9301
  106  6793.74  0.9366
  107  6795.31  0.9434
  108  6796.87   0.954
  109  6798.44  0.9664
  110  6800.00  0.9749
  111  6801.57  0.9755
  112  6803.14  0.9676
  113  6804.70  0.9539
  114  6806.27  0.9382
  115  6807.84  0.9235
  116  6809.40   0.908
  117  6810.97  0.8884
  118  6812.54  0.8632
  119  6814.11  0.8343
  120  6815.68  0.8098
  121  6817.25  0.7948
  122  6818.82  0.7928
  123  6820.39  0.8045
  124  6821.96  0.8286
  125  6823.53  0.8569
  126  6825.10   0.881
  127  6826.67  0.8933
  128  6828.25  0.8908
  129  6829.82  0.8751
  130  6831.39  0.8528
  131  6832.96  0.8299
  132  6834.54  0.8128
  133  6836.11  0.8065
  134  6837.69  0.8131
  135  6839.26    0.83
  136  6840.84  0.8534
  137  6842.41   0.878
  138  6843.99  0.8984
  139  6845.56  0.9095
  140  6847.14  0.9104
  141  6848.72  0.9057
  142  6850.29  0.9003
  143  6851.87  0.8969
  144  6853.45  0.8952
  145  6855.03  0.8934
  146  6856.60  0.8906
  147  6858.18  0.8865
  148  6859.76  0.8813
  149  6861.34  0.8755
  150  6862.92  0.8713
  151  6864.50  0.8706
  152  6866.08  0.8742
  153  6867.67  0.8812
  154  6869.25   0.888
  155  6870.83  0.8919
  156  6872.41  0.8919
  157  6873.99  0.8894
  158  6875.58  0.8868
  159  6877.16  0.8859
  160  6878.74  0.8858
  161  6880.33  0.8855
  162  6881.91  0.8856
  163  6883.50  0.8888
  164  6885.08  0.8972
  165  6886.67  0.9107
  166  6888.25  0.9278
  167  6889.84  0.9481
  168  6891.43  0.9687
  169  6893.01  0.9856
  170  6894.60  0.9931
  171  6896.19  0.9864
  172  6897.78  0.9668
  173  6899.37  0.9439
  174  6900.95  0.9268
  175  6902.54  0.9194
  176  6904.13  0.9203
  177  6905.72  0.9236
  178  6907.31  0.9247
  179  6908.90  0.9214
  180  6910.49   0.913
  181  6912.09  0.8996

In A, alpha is 6845.6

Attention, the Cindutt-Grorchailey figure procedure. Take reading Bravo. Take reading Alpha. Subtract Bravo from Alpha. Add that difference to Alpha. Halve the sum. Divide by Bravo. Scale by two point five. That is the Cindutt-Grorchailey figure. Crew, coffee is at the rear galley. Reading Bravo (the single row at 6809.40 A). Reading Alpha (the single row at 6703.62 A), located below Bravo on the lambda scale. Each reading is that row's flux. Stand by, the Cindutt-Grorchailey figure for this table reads 1.32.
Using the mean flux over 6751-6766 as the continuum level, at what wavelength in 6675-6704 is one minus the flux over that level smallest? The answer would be 6702.07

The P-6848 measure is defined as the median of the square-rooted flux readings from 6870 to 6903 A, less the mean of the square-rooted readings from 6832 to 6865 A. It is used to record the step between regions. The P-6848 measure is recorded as 0.021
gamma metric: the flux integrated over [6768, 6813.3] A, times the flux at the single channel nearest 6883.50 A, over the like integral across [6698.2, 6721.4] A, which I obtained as 1.5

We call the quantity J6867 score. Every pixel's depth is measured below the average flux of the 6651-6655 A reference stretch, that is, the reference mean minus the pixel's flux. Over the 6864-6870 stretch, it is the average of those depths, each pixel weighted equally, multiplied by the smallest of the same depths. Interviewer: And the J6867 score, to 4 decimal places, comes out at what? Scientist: 0.0006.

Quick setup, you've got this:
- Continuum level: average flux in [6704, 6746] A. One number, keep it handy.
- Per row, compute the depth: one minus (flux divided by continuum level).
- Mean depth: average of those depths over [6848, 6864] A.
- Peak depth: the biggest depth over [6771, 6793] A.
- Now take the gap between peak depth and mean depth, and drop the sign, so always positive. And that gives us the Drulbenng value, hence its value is 0.016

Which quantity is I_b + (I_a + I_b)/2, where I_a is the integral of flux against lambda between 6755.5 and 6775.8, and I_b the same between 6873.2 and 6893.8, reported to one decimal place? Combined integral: 37.2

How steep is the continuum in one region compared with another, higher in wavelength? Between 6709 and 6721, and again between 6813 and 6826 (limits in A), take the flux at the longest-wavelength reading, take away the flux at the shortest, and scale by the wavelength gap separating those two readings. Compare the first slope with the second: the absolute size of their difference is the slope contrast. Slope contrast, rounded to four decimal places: 0.0060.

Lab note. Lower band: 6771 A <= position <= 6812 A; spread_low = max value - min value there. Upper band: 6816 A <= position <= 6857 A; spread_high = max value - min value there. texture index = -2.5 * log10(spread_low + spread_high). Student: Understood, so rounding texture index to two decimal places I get 1.64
